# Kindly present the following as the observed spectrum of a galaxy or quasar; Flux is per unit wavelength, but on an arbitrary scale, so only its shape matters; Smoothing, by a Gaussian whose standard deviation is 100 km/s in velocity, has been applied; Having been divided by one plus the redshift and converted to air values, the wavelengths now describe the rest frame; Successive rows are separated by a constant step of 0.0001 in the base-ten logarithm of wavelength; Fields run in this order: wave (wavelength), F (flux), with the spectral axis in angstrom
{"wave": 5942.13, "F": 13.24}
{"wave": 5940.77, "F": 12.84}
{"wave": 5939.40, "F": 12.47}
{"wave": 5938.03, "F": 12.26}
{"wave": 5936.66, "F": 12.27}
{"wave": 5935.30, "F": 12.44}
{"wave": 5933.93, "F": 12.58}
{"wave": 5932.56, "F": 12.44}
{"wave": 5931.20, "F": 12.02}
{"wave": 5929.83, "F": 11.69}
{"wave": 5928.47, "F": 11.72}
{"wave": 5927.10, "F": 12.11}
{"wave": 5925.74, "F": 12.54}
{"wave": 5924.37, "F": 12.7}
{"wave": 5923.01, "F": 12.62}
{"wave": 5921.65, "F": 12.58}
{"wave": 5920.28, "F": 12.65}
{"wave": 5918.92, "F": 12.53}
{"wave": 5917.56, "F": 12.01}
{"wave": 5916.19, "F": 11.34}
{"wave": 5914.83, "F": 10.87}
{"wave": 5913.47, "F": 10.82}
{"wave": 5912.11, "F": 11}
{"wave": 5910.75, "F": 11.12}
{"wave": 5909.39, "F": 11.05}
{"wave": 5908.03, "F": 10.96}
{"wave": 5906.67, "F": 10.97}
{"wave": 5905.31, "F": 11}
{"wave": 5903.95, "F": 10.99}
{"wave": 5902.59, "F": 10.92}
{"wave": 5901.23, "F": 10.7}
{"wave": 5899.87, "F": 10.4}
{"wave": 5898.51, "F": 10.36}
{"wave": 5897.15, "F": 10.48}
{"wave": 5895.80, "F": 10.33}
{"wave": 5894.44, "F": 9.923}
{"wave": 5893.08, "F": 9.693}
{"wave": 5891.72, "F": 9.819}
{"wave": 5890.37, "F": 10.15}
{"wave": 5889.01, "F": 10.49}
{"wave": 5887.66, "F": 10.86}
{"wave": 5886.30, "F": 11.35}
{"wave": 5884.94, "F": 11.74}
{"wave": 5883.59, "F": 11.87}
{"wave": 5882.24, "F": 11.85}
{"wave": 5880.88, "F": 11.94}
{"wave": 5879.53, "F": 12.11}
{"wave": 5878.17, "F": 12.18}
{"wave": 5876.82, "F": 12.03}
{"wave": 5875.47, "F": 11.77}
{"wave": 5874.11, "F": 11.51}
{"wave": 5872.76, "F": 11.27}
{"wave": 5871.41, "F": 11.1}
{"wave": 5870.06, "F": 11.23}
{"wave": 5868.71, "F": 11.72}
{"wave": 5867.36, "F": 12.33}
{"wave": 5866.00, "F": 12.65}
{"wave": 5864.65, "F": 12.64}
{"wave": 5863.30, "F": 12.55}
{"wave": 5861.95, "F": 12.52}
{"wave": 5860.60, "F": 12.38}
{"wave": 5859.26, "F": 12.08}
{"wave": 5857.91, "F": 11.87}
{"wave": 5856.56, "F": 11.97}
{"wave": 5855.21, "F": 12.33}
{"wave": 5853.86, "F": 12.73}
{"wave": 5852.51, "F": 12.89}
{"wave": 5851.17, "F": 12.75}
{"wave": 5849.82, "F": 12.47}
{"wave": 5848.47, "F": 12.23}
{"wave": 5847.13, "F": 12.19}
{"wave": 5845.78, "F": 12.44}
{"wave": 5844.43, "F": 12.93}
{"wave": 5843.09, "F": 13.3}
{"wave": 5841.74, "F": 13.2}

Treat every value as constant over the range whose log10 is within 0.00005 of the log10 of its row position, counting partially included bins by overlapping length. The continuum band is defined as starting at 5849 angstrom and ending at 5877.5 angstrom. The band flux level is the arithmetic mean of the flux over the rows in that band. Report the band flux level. 12.1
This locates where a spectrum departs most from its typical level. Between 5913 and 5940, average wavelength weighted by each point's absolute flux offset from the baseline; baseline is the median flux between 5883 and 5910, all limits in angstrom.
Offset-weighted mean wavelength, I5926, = 5928.0 angstrom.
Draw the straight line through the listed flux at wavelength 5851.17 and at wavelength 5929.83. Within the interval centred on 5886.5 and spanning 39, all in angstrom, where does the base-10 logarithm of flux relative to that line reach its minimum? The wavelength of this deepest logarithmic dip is 5893.08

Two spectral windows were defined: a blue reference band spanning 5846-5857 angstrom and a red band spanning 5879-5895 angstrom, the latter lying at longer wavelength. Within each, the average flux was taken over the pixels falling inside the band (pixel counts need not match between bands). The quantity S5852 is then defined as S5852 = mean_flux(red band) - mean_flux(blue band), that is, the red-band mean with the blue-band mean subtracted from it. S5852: -1.5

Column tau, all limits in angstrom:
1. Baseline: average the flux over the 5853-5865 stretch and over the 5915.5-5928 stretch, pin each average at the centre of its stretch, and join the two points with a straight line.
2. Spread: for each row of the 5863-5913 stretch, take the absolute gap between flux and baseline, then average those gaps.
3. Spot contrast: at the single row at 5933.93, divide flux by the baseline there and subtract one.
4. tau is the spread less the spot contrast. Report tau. 1.15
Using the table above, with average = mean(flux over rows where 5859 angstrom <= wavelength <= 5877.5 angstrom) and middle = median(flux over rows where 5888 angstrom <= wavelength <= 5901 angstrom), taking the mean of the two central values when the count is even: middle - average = -1.7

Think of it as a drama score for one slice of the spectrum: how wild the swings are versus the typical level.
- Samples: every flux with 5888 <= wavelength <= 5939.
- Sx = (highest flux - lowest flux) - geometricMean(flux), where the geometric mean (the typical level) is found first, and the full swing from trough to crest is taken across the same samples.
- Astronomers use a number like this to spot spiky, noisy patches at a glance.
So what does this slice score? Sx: -8.3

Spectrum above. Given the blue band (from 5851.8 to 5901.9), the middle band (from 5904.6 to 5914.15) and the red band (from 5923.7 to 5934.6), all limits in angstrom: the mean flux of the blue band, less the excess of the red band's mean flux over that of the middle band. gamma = 10.3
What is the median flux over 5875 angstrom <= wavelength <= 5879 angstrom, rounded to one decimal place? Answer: 12.0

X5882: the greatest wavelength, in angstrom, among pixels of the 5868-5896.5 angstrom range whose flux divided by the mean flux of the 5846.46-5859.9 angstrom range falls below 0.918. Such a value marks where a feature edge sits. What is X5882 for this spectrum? 5895.80 angstrom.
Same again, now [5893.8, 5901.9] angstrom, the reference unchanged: 5901.23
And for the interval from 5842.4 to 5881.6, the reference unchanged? 5872.76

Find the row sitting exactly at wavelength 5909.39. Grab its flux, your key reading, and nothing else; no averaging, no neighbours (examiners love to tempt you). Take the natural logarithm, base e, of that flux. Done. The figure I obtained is 2.40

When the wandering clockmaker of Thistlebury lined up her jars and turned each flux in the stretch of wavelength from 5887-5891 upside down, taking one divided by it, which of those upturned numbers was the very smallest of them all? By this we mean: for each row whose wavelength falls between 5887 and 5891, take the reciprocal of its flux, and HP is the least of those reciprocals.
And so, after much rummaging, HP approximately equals 0.0921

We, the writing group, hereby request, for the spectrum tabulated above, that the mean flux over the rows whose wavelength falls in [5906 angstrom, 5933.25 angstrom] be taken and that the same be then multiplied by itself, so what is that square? 139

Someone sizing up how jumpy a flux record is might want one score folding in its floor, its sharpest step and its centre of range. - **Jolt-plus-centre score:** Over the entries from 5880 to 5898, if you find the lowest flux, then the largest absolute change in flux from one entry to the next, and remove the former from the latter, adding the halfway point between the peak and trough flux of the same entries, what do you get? 1.6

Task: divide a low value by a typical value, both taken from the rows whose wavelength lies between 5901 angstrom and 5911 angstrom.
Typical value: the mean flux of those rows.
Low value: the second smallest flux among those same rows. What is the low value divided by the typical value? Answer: 0.996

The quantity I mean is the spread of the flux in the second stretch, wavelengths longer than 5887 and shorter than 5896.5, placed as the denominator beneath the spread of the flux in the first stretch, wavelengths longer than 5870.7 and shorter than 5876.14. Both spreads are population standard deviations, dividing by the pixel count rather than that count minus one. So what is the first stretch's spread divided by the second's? 0.66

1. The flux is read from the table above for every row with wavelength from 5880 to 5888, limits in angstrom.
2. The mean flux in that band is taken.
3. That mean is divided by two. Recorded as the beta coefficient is 5.8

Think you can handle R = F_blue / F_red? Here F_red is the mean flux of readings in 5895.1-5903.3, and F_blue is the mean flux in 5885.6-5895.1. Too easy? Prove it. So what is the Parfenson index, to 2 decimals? 0.98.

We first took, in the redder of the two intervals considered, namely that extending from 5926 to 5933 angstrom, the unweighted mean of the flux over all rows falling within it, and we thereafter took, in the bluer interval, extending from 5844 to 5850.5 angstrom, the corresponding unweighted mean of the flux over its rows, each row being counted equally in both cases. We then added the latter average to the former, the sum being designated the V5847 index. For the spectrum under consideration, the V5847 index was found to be 24.4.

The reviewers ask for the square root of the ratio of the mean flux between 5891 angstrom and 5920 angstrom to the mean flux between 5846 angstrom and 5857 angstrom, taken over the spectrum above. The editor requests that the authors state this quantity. 0.933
